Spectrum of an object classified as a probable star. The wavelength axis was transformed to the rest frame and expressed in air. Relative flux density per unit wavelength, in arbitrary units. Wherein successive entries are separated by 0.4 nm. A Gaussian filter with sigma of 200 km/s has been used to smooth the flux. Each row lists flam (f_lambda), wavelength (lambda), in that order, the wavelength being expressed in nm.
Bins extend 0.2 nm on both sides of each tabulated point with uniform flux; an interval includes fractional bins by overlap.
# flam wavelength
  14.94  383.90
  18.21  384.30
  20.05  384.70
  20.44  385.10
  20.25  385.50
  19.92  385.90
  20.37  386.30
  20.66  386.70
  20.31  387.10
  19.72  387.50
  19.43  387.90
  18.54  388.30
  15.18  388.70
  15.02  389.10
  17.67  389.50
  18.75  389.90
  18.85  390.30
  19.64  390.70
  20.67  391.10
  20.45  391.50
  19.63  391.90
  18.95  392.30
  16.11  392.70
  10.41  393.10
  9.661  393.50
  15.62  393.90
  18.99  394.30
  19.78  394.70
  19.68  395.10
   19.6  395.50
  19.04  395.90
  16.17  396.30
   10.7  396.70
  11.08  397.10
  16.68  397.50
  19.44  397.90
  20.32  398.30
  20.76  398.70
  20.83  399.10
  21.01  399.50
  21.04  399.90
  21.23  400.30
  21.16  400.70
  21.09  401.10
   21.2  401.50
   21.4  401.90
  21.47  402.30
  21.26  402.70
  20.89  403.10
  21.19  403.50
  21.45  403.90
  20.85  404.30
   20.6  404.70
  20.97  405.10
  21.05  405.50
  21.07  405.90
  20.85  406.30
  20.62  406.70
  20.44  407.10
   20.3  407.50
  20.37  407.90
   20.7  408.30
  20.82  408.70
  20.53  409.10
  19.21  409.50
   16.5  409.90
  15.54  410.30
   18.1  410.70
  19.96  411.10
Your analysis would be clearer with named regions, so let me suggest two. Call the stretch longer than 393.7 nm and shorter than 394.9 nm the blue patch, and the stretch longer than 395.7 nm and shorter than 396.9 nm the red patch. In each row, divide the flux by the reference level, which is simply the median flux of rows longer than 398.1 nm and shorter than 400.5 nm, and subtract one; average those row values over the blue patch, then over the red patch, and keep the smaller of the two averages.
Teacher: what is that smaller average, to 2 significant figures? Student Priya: -0.27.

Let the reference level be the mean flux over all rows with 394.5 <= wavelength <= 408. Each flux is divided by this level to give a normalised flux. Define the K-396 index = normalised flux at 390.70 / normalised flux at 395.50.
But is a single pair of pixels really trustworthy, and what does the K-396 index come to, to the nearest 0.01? 1.00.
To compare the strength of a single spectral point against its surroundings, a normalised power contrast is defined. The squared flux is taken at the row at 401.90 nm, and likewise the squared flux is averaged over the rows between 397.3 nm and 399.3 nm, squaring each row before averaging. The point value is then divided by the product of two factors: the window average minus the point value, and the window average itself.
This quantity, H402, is -0.0166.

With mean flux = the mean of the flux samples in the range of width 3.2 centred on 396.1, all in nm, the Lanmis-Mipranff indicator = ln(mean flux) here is 2.81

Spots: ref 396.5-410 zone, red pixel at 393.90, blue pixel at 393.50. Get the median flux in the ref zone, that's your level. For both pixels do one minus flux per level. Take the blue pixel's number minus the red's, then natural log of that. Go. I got -1.25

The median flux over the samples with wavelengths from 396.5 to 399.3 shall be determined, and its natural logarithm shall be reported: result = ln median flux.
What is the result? 2.97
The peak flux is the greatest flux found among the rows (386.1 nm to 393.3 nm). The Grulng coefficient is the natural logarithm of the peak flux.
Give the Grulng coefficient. 3.03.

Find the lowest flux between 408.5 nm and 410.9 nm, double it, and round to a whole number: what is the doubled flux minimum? 31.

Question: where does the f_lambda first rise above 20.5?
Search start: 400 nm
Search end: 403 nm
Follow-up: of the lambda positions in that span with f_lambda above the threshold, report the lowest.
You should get 400.30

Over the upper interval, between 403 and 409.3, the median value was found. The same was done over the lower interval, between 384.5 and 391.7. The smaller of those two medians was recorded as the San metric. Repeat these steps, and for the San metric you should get 19.8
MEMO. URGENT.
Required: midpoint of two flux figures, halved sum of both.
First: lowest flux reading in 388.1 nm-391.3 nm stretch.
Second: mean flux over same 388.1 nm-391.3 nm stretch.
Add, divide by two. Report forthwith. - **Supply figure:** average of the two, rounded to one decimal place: 16.5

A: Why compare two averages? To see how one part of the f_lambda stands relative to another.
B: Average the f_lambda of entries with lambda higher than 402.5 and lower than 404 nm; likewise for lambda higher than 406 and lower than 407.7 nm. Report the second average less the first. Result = -0.6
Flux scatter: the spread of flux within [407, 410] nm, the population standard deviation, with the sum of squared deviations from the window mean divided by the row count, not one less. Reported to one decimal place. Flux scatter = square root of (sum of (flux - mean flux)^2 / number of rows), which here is 1.3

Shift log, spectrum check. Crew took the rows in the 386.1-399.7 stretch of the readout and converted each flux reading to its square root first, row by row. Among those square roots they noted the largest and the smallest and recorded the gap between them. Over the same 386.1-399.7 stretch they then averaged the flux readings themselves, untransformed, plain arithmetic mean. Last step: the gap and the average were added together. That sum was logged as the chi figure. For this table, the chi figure 19.4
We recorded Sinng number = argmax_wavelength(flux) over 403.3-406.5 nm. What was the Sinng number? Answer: 403.90 nm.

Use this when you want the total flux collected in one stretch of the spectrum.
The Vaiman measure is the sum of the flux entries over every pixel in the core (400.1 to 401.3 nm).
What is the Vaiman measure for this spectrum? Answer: 63.5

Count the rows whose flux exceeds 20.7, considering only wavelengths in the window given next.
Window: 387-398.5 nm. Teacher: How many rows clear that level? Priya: 0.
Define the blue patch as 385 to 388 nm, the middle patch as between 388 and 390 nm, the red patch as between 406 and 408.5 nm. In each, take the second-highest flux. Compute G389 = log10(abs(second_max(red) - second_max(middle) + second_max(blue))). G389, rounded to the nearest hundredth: 1.35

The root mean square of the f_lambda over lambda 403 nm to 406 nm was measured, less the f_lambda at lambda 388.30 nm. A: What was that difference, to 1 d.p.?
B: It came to 2.5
